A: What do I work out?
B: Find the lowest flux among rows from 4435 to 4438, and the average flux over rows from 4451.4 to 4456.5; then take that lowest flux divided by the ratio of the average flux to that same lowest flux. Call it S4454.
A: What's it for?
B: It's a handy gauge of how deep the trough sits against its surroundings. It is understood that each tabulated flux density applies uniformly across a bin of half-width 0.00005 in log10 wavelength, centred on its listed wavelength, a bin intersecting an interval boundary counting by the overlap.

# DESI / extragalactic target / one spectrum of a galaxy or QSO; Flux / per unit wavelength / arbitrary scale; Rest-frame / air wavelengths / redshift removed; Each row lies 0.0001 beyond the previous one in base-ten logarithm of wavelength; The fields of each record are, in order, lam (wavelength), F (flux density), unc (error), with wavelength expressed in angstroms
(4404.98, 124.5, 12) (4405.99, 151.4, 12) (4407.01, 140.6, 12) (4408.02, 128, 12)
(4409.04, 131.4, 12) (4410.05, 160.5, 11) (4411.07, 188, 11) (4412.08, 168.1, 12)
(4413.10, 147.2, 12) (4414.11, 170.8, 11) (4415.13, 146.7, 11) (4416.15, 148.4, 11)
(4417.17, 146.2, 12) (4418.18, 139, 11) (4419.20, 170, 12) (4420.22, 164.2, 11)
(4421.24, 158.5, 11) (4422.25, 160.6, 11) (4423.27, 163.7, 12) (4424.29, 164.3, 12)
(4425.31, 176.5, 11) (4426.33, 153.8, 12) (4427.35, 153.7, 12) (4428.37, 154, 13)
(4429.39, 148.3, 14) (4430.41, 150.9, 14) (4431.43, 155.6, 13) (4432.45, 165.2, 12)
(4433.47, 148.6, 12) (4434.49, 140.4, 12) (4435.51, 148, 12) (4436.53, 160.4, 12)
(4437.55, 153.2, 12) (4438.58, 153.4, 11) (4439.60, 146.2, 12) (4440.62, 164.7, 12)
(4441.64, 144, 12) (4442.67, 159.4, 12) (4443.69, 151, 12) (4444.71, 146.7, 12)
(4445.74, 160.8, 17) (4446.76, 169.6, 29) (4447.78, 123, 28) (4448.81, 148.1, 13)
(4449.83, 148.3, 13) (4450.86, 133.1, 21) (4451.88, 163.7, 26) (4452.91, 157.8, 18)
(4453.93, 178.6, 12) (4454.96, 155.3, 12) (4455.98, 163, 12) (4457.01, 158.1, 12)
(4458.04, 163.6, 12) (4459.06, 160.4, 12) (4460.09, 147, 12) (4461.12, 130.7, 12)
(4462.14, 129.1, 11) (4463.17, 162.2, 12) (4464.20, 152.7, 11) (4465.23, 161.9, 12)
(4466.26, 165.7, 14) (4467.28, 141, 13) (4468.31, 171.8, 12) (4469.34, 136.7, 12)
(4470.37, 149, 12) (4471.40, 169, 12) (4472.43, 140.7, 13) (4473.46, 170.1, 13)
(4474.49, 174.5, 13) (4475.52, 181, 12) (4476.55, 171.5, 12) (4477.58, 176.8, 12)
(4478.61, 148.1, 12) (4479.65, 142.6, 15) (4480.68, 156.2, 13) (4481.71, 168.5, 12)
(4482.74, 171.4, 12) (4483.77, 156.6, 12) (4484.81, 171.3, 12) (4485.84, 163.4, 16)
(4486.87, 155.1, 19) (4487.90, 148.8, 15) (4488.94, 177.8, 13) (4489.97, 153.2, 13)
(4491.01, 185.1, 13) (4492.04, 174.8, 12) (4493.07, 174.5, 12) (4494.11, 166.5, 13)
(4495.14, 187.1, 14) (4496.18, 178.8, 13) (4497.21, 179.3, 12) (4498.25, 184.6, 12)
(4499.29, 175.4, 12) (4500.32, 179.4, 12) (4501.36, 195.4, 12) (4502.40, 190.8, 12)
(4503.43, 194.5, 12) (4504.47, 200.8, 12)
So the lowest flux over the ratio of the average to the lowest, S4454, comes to 134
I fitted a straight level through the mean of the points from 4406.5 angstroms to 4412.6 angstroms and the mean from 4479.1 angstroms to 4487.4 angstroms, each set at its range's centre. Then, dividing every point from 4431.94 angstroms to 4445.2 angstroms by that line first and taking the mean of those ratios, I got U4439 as 0.978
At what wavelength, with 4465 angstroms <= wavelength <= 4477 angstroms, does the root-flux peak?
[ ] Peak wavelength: 4475.52 angstroms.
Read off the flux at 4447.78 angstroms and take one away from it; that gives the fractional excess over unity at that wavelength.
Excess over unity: 122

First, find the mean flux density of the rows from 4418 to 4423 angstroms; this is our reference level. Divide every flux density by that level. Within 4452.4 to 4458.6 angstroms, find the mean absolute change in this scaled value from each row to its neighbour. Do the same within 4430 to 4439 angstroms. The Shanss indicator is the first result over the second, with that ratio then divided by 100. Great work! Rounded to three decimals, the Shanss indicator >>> 0.015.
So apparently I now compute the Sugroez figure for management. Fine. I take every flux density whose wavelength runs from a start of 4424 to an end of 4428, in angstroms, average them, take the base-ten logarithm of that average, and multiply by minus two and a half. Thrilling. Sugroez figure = -5.52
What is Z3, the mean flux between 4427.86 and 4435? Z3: 152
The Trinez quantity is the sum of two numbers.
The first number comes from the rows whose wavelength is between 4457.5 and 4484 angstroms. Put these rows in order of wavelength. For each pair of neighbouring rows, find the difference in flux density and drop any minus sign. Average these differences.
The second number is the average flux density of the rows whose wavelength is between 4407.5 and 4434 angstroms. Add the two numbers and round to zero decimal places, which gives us 171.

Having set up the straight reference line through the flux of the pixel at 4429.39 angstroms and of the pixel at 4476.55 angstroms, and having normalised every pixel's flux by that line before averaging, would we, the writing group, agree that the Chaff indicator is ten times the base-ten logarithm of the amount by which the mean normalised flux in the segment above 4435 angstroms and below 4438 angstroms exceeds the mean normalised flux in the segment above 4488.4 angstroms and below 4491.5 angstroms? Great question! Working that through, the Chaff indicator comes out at -13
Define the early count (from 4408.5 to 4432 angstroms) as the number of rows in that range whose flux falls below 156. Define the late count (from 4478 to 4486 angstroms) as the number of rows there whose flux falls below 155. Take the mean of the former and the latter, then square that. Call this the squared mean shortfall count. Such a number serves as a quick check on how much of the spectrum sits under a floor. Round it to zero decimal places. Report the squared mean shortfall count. 49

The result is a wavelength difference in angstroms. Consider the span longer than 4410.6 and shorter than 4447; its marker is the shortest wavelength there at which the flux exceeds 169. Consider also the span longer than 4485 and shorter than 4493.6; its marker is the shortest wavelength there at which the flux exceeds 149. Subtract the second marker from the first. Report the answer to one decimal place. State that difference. -74.8 angstroms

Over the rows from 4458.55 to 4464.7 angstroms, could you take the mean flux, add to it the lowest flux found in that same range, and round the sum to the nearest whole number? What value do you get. 276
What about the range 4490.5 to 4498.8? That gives 345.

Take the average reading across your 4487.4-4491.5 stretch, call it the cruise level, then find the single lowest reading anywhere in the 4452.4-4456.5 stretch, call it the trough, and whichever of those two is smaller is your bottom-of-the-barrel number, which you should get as 155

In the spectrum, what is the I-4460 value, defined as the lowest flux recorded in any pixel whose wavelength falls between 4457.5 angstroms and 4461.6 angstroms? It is 130.7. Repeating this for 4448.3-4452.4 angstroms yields 133.1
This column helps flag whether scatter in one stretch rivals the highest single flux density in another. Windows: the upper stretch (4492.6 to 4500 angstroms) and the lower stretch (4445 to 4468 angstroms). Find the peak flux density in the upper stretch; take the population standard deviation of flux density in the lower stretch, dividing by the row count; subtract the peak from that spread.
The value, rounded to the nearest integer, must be -173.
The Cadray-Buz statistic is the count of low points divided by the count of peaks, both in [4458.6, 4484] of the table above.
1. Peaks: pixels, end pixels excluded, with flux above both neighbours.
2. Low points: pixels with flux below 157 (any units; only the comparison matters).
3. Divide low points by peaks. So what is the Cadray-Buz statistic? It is 1.71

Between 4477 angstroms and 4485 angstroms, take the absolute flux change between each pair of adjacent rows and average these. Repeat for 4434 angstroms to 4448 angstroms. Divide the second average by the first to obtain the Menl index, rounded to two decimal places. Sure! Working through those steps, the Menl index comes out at 1.00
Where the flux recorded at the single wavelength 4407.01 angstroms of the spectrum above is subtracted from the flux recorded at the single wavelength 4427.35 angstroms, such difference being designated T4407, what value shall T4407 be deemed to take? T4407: 13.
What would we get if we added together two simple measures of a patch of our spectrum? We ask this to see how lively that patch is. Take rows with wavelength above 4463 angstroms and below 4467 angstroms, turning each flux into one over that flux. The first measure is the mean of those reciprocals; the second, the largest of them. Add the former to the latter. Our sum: 0.0128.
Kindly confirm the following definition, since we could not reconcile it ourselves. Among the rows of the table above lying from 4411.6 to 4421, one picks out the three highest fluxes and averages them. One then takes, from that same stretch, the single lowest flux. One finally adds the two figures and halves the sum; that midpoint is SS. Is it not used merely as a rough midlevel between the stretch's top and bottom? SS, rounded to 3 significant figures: 154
